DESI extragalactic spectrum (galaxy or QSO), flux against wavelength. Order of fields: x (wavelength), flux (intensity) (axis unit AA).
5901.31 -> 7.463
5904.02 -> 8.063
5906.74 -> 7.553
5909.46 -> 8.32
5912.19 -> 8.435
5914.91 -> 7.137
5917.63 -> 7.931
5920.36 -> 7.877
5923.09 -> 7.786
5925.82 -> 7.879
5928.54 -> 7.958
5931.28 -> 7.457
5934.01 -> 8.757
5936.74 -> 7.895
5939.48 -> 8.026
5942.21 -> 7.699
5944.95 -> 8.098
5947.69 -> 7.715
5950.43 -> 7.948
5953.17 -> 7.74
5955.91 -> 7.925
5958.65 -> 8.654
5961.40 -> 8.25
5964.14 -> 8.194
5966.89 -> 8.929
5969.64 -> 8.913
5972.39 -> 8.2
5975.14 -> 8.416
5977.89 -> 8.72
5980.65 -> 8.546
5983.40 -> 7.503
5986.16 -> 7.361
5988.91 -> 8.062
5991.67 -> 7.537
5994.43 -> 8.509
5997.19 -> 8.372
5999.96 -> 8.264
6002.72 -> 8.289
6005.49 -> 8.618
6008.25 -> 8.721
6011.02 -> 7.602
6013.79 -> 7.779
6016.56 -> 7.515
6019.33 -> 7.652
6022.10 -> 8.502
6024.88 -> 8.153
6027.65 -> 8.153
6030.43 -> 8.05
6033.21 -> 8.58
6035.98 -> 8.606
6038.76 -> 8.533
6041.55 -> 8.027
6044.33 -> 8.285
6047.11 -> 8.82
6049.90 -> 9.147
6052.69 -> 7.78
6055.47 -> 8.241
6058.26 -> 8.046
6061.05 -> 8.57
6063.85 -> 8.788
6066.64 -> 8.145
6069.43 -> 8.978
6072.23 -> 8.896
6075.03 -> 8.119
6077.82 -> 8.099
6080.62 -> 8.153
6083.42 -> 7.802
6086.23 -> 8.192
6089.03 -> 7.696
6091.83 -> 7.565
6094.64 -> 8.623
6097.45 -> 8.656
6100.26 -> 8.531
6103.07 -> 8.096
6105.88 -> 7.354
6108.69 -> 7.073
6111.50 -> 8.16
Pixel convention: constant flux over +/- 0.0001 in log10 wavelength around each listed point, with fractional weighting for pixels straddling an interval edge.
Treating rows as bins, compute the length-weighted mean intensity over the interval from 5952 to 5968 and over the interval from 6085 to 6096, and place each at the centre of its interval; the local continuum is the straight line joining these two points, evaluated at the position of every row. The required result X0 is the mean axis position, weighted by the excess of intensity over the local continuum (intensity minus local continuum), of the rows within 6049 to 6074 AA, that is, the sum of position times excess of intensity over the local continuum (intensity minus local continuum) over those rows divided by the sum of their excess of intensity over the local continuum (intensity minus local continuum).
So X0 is 6063.5 AA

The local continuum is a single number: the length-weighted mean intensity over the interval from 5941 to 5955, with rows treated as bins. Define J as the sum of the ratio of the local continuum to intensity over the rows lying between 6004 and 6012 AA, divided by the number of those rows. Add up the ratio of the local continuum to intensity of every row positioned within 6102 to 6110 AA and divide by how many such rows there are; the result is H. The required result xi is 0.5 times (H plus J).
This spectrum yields 1.00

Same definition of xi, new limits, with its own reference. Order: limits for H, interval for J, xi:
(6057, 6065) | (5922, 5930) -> 0.96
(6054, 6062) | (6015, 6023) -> 0.97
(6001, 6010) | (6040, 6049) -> 0.93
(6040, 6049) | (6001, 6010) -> 0.93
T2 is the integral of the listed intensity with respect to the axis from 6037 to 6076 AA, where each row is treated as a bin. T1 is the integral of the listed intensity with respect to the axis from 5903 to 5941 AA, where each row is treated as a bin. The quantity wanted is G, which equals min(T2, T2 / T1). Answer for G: 1.09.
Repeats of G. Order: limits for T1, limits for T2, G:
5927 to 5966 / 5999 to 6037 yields 0.99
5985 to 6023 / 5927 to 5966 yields 1.02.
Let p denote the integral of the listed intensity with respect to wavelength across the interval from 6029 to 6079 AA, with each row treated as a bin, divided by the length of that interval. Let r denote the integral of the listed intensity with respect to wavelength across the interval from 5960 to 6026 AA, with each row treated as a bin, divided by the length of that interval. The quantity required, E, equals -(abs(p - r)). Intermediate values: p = 8.4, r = 8.19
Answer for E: -0.24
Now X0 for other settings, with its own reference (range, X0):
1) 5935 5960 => 5945.0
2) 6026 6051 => 6043.6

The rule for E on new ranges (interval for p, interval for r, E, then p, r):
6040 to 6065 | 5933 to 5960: -0.37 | 8.4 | 8.04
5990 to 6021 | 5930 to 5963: -0.06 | 8.1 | 8.02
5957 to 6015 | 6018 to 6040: -0.02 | 8.3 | 8.28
